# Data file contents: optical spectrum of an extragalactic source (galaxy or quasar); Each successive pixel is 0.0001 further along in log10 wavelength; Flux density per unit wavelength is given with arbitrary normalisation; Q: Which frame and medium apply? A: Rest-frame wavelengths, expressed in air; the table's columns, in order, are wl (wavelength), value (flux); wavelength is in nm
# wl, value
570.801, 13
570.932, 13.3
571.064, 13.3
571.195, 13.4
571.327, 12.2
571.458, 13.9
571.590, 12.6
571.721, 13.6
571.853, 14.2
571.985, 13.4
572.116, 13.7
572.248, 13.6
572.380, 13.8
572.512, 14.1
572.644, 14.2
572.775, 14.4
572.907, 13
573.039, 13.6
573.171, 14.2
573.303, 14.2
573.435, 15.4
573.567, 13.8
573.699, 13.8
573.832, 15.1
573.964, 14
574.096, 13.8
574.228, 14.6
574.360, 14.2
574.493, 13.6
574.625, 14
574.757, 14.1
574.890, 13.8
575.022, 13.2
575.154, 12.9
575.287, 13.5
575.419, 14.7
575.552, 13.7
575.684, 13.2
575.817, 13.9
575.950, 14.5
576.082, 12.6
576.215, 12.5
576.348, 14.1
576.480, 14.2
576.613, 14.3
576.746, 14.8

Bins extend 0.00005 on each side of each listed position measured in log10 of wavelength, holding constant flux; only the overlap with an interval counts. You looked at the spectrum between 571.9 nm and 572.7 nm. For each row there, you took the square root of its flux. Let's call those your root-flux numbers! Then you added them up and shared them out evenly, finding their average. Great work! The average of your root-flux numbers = 3.71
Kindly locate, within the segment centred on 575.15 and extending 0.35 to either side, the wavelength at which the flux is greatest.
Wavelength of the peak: 575.419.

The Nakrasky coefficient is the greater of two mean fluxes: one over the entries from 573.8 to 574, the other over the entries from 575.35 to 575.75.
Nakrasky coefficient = 14.55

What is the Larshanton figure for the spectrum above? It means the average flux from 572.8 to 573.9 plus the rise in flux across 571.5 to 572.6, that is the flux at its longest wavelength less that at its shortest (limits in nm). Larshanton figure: 15.6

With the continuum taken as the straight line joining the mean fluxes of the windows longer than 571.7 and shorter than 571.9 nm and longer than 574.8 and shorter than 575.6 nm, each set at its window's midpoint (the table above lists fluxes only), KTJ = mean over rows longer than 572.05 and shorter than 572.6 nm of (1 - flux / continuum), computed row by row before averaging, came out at 0.004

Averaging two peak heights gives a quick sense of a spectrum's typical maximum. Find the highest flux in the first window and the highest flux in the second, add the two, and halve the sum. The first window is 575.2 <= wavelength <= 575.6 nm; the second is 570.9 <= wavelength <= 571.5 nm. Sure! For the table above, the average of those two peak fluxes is 14.3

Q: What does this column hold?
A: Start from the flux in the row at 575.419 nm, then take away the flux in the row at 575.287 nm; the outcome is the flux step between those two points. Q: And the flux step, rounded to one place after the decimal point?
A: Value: 1.2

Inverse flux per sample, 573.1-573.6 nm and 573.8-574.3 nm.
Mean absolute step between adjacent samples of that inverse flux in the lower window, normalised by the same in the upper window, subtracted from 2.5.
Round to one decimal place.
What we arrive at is 1.2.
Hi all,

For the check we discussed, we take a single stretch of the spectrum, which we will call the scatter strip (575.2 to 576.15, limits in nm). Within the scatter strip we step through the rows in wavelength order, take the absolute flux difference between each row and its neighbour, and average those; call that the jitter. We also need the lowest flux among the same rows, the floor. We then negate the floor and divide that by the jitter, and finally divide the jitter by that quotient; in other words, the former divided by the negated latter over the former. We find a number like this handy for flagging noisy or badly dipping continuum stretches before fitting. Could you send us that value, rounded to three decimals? -0.077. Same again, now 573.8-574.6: -0.028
